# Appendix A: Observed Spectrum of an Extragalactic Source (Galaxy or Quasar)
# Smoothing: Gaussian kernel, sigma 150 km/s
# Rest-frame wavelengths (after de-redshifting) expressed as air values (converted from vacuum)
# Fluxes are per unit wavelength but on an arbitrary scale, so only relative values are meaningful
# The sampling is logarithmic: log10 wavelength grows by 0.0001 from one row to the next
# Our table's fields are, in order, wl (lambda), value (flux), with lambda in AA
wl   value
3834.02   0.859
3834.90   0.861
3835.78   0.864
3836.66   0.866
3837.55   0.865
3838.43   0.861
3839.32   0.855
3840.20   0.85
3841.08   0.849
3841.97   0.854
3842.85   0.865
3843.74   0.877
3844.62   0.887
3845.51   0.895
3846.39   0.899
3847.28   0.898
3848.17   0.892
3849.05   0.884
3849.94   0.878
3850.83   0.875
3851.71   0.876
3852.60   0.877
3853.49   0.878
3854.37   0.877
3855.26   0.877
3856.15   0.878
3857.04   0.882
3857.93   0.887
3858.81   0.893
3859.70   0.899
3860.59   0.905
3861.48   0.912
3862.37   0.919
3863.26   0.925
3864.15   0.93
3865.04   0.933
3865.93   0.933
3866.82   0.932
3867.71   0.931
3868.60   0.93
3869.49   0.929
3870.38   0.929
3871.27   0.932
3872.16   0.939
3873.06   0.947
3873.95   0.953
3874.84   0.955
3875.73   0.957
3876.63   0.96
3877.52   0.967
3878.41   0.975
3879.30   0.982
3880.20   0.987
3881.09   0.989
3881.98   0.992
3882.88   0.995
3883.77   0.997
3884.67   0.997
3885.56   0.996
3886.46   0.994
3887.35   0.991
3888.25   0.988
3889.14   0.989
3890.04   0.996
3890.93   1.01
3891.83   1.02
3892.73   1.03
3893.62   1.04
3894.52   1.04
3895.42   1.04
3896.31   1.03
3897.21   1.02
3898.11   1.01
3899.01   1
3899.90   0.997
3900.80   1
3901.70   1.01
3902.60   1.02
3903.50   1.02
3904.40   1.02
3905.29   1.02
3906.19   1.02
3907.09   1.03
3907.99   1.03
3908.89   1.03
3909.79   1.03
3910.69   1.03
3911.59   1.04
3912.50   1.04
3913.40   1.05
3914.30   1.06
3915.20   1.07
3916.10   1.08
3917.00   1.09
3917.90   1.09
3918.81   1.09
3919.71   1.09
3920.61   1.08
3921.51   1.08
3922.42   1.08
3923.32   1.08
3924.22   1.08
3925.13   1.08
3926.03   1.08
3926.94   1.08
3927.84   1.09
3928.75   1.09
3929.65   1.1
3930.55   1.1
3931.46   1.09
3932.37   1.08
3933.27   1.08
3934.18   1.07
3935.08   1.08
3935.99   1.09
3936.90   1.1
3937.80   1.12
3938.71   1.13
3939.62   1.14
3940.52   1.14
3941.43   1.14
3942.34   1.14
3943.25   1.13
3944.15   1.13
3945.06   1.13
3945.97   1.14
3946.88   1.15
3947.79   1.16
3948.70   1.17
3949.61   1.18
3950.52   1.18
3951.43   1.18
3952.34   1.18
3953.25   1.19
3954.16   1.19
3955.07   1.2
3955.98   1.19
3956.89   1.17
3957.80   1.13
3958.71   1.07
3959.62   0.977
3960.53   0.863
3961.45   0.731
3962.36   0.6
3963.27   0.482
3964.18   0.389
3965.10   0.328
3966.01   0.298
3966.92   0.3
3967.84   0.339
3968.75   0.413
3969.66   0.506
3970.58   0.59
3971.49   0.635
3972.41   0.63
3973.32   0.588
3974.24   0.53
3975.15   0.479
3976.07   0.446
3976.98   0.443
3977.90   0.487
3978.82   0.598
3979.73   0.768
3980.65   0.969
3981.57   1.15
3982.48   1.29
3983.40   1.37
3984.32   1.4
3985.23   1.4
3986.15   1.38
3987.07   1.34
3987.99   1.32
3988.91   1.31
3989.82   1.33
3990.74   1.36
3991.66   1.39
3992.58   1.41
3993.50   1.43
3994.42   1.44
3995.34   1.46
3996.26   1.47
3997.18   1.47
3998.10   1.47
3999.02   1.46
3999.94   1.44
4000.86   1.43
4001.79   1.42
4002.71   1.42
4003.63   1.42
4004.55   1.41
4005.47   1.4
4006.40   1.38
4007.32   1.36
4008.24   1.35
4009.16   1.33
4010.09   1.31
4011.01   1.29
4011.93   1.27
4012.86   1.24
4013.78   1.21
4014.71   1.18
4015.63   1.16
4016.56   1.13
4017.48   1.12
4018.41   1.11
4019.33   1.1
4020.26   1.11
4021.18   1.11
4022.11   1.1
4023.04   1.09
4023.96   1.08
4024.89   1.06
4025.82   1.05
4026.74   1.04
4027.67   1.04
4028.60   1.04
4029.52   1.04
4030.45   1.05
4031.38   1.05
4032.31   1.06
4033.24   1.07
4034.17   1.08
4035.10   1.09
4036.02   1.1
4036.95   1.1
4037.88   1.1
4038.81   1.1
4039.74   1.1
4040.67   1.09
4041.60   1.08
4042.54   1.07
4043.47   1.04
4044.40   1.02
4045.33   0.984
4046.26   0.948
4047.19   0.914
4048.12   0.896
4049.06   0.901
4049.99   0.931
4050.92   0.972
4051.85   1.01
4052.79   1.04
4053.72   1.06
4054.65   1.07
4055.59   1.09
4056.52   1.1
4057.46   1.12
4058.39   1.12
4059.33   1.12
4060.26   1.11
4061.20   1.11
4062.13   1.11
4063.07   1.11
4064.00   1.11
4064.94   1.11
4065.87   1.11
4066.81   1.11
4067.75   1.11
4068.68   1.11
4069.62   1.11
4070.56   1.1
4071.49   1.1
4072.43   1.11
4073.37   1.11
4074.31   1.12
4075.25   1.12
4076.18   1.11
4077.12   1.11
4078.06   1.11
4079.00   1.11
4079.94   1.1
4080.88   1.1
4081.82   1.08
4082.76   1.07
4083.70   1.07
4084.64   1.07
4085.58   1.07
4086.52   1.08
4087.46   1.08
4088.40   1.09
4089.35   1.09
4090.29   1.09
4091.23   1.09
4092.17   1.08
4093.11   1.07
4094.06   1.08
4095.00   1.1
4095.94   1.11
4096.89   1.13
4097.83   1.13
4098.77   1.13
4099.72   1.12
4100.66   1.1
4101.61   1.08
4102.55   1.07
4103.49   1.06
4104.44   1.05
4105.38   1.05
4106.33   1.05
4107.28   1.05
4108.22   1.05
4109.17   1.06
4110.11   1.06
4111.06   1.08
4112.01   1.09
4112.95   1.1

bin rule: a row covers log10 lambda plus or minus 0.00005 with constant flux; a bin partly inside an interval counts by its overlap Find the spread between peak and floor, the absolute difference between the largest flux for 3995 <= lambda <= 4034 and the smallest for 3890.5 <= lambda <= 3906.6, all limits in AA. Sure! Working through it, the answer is 0.5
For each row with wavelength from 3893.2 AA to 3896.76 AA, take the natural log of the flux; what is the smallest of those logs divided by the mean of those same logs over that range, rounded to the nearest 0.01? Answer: 0.80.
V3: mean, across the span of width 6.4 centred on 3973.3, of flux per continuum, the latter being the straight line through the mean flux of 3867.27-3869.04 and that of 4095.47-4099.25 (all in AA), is 0.55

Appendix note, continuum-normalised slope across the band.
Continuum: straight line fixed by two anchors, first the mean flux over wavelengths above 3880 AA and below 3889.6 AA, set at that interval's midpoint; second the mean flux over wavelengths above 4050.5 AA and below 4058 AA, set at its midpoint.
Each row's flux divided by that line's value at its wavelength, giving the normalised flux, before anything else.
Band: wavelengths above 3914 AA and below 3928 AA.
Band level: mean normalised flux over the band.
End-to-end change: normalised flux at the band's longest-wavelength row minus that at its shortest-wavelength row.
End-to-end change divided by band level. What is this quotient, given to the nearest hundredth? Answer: 0.02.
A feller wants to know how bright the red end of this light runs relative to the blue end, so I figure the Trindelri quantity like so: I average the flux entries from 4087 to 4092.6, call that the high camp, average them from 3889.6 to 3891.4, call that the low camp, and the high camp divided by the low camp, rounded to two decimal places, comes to 1.08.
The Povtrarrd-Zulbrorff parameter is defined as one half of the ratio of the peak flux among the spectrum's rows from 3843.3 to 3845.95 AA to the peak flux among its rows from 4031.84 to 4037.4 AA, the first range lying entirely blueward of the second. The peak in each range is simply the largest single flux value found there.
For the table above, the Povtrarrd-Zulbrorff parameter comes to 0.407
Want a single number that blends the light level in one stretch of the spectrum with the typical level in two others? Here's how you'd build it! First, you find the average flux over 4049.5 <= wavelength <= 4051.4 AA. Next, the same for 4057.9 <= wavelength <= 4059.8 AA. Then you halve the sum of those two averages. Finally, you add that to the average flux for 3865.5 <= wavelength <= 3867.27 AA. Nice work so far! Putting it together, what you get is 1.97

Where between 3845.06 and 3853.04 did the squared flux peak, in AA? 3846.39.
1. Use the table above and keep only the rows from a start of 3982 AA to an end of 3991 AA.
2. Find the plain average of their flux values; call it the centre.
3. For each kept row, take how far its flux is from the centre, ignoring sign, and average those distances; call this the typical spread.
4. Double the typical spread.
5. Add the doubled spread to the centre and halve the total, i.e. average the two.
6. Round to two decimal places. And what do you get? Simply 0.71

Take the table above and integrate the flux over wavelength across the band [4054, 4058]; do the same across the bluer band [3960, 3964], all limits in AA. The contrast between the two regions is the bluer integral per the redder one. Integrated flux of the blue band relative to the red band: 0.60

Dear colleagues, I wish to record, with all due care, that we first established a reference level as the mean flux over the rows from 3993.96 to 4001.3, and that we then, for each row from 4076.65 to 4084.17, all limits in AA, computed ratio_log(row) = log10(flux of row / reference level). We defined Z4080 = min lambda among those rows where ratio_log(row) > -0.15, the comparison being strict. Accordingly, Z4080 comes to 4077.12 AA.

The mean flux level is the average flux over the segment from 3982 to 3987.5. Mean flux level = 1.36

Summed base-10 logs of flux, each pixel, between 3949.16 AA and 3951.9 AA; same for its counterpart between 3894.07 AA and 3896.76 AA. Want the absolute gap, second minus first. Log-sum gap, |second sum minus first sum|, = 0.2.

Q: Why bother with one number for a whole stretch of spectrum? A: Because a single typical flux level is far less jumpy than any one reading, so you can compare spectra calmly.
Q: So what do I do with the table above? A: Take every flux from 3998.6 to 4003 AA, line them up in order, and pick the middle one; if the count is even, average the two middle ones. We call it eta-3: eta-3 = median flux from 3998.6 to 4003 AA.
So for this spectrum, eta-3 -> 1.43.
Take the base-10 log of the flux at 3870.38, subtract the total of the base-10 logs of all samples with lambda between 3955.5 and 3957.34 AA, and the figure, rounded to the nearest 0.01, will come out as -0.18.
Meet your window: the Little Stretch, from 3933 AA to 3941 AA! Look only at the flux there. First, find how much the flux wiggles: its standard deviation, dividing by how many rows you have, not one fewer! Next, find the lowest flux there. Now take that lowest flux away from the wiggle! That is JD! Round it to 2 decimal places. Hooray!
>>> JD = -1.04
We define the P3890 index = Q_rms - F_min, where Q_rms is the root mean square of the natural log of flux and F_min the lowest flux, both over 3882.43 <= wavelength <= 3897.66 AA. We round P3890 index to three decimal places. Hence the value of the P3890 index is -0.967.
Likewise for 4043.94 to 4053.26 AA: -0.831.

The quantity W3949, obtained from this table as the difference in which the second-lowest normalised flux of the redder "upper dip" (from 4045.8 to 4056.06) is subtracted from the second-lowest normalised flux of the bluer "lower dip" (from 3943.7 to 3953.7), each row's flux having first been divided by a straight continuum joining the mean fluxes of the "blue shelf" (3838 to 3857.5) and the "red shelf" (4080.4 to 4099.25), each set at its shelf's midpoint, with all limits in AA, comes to 0.32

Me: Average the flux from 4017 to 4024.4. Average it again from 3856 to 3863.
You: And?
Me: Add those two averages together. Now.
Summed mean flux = 2.00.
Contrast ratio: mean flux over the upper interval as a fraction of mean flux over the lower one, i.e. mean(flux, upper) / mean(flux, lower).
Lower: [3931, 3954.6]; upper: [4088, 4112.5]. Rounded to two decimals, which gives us 0.95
